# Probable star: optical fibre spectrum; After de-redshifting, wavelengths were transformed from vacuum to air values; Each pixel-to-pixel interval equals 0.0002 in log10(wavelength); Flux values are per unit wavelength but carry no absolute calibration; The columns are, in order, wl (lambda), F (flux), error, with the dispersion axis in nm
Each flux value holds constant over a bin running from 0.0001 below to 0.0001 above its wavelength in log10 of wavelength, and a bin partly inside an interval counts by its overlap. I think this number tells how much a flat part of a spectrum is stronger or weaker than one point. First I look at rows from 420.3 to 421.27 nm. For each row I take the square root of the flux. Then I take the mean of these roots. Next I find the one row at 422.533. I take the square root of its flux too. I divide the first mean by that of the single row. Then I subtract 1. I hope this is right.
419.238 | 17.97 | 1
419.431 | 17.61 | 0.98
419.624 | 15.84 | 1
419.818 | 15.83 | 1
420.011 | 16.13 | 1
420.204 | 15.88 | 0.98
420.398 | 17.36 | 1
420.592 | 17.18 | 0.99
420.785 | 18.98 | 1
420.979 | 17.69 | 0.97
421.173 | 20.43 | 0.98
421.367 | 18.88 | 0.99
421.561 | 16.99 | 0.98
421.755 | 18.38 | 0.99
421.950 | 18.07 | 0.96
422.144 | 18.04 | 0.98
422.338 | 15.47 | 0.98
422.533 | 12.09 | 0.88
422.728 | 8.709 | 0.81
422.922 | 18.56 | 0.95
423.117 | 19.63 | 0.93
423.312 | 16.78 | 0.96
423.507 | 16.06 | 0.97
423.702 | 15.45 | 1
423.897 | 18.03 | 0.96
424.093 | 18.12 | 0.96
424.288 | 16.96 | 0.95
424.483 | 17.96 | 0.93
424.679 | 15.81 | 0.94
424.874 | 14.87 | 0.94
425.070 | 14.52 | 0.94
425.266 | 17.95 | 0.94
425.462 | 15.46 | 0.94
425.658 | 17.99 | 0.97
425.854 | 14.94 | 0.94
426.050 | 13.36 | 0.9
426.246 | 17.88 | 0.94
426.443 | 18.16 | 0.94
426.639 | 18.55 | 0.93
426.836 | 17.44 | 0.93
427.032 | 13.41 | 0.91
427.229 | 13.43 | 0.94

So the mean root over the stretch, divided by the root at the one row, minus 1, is 0.23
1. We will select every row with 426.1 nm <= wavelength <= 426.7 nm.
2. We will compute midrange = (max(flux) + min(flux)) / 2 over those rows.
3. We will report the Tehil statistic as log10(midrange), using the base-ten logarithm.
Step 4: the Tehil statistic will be 1.26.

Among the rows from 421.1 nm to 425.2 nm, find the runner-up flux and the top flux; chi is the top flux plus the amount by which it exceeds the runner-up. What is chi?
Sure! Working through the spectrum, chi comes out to 21.2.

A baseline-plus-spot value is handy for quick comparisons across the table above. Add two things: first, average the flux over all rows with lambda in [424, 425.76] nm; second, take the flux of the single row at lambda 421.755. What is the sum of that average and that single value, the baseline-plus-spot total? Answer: 35.0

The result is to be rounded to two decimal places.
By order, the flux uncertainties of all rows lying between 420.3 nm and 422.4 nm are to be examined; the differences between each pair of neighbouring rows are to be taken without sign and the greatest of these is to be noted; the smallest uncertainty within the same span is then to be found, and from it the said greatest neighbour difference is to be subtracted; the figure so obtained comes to 0.93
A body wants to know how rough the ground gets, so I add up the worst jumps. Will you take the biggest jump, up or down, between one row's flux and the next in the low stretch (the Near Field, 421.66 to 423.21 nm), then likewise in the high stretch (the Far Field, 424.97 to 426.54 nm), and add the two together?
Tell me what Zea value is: 14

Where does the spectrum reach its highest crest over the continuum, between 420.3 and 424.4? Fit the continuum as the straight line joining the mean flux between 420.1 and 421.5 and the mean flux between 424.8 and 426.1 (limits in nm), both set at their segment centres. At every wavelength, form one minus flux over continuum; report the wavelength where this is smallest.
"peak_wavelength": 423.117 nm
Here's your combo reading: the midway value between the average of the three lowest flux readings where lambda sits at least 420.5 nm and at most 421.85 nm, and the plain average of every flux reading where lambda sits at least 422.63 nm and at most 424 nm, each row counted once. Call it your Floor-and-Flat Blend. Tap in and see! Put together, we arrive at 16.7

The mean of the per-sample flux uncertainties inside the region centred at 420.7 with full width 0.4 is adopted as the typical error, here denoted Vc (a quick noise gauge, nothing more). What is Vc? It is 0.995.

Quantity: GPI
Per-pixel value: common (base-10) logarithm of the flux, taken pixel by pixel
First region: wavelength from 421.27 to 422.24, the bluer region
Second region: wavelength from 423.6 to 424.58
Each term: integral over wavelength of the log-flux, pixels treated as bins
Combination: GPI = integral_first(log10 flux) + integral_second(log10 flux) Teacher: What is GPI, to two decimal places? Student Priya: 2.43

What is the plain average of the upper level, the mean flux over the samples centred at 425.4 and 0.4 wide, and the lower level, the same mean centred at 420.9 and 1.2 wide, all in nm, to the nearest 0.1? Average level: 17.6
